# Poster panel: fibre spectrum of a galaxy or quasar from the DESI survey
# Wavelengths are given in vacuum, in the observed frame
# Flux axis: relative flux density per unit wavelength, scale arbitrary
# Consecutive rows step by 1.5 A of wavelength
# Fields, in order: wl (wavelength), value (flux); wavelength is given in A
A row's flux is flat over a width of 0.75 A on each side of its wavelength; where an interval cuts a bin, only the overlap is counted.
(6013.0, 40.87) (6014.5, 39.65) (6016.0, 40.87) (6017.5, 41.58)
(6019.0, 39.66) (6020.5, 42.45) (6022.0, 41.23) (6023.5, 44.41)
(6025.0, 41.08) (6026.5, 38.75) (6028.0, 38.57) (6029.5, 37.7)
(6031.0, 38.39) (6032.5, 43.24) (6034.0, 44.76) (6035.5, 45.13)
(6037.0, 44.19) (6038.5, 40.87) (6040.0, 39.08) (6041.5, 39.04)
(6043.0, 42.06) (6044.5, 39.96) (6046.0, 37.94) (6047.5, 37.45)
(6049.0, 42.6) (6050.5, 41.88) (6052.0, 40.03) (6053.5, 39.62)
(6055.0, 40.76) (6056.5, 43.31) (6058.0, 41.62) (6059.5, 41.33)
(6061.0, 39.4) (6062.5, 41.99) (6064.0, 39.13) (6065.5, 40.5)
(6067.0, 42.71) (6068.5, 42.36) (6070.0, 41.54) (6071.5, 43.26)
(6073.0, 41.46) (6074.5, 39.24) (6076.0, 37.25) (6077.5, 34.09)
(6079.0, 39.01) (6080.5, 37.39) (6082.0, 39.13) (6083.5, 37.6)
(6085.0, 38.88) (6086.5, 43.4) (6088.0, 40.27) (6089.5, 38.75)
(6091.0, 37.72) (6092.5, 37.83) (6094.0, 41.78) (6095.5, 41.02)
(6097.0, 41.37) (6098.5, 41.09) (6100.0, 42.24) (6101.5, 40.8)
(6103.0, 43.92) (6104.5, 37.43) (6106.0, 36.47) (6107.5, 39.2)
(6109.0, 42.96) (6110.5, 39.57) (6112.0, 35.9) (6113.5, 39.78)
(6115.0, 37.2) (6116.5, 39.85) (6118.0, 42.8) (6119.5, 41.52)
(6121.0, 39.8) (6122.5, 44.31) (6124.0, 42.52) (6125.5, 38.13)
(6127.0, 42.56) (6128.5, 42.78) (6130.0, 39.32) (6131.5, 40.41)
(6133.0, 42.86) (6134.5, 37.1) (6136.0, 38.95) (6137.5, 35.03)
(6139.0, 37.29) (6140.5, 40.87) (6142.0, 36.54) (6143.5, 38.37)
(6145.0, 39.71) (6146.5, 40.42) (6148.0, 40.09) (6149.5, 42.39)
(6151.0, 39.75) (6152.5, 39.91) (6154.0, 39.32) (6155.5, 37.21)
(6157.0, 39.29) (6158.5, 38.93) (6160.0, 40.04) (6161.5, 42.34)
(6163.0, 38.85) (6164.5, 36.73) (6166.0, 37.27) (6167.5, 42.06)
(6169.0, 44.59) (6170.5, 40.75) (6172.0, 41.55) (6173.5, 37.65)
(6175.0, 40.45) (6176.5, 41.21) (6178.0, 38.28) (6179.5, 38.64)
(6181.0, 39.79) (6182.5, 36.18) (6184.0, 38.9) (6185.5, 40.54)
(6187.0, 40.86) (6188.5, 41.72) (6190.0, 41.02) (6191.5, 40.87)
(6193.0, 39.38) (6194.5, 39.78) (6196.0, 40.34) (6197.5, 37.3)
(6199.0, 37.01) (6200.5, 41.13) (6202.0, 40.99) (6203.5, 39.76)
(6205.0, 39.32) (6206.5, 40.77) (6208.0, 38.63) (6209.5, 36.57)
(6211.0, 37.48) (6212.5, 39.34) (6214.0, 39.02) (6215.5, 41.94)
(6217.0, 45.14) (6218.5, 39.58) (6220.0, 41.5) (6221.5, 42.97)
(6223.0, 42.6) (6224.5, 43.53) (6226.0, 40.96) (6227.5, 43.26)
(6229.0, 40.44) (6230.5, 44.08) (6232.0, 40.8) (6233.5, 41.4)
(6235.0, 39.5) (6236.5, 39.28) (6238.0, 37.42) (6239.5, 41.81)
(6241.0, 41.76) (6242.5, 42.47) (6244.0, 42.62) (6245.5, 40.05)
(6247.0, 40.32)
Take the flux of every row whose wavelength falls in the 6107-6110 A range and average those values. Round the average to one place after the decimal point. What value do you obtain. 41.1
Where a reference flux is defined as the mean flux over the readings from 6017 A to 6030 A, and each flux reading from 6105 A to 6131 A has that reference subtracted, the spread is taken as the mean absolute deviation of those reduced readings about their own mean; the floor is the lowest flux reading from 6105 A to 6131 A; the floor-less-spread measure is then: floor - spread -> 33.8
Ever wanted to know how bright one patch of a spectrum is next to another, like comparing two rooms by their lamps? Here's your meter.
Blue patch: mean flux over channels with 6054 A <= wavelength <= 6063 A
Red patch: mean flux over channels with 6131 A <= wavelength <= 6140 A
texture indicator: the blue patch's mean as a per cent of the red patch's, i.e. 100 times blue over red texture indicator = 107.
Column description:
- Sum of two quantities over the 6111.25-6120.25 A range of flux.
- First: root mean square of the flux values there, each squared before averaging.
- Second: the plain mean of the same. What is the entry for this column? 79.1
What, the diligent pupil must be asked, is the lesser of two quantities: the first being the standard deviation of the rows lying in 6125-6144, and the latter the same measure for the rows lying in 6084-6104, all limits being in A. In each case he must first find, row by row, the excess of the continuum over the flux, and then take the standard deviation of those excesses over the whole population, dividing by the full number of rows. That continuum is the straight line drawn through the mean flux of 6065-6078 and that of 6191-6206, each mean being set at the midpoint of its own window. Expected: 1.90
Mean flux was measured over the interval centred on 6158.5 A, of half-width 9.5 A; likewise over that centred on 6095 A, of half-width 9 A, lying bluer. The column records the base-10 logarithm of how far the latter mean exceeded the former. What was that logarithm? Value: 0.1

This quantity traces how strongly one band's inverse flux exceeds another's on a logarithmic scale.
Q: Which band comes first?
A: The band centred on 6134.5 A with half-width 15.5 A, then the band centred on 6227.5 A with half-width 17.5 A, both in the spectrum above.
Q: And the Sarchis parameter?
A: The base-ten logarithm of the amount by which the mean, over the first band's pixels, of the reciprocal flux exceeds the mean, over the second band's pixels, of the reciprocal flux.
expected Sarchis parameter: -3.12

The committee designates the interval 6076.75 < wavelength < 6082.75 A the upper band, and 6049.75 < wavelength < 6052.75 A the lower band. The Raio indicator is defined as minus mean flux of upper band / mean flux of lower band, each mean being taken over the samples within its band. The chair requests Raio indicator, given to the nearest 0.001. -0.913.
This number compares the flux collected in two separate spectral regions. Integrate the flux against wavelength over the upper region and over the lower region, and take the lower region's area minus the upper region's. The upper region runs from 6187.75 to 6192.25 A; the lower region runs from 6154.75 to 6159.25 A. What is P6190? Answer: -12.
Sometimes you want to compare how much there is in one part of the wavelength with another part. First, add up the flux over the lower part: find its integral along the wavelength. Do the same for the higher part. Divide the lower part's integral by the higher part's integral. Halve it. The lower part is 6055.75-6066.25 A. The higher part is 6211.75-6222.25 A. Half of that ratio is 0.496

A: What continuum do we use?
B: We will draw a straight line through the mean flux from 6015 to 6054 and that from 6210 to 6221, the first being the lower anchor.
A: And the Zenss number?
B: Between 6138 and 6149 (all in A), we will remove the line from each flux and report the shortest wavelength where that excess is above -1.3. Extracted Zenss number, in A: 6140.5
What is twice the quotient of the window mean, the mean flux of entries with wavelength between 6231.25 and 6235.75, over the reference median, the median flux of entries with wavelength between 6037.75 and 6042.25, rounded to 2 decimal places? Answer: 2.08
